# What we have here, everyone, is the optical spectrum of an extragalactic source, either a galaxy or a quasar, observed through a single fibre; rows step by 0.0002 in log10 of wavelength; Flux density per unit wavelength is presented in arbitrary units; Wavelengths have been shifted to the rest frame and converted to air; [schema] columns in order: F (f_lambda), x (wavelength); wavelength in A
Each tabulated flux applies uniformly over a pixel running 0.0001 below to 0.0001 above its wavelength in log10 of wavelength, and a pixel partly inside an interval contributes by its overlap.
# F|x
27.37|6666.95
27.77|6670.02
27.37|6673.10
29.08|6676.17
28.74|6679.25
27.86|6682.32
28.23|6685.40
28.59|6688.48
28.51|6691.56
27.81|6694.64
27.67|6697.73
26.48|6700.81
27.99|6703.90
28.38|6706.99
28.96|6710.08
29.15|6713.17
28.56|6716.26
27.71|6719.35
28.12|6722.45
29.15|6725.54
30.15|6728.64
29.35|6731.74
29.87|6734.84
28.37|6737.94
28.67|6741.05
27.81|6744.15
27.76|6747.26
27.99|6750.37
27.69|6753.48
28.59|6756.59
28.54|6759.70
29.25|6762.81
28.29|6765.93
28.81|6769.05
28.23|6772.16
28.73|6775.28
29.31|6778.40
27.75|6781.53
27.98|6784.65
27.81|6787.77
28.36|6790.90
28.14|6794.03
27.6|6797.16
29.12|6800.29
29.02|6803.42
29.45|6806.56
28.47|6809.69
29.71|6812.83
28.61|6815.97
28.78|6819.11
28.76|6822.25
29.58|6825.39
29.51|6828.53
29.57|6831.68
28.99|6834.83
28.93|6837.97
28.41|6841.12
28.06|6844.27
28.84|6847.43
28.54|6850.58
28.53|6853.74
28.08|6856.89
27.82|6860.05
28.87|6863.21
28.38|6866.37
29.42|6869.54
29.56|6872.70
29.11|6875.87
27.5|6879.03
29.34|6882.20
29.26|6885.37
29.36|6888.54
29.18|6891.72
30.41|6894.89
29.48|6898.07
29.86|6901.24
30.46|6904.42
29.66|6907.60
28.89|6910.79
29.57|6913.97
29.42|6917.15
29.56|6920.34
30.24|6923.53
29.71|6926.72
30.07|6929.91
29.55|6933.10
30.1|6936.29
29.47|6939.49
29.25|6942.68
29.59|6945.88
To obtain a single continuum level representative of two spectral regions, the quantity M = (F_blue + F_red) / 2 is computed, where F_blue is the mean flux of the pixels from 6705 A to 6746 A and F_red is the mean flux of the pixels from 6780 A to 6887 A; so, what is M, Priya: 28.7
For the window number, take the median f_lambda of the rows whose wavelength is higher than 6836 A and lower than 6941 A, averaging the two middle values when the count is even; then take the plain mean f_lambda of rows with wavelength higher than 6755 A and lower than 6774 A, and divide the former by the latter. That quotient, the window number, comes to 1.03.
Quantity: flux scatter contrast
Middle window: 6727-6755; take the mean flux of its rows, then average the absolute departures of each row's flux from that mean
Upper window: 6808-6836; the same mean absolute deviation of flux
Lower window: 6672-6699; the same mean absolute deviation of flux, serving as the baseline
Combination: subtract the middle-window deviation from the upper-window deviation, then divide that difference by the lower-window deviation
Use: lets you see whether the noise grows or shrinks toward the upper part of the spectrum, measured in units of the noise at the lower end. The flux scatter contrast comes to -0.8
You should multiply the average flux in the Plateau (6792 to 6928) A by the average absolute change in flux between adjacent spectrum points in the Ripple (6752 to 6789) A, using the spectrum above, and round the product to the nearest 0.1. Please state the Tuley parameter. 17.9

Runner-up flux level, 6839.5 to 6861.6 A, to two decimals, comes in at 28.54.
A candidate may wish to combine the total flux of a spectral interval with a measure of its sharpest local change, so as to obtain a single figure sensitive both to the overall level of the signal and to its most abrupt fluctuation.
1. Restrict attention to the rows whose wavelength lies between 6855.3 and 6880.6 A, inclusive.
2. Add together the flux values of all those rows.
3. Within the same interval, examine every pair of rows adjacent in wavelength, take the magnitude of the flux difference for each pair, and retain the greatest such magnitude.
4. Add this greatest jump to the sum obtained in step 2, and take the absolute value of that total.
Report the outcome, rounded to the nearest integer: 230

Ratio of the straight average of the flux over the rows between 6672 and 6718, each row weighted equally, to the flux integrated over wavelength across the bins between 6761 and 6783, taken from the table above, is 0.045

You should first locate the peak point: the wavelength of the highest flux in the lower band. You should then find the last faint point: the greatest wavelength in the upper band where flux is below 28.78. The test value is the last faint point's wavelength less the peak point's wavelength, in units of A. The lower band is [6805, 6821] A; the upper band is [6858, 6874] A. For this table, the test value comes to 53.5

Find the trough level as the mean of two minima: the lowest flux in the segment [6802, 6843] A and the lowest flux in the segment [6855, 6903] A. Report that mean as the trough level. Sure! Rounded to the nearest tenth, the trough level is 28.0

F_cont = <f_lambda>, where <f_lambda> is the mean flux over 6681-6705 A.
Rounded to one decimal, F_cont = 27.9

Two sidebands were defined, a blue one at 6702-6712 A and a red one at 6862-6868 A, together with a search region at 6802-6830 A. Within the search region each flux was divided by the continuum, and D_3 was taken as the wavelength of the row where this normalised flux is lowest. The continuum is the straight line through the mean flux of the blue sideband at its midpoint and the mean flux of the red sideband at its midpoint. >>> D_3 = 6809.69 A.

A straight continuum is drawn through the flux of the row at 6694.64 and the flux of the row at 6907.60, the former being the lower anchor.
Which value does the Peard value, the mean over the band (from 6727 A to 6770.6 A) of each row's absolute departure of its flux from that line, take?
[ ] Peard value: 0.66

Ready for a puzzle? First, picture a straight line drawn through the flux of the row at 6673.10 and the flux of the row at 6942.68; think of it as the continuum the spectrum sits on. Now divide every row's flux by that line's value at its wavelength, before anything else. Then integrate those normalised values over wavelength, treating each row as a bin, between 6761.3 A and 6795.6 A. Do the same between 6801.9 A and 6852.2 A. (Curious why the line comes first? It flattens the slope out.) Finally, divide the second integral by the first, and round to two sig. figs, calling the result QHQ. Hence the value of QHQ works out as 1.5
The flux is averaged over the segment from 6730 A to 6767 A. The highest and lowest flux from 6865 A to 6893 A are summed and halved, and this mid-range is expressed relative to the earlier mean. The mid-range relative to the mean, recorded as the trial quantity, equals 1.00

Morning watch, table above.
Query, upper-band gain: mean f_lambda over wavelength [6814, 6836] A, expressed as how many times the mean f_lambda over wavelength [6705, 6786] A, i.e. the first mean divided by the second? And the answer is 1.019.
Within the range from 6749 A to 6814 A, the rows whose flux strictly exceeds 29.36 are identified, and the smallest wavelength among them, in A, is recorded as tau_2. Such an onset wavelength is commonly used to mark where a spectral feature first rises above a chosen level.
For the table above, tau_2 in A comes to 6806.56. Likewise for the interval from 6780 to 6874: 6806.56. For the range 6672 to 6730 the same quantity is 6728.64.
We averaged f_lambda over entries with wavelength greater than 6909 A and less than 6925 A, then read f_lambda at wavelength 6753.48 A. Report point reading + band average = 57.2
